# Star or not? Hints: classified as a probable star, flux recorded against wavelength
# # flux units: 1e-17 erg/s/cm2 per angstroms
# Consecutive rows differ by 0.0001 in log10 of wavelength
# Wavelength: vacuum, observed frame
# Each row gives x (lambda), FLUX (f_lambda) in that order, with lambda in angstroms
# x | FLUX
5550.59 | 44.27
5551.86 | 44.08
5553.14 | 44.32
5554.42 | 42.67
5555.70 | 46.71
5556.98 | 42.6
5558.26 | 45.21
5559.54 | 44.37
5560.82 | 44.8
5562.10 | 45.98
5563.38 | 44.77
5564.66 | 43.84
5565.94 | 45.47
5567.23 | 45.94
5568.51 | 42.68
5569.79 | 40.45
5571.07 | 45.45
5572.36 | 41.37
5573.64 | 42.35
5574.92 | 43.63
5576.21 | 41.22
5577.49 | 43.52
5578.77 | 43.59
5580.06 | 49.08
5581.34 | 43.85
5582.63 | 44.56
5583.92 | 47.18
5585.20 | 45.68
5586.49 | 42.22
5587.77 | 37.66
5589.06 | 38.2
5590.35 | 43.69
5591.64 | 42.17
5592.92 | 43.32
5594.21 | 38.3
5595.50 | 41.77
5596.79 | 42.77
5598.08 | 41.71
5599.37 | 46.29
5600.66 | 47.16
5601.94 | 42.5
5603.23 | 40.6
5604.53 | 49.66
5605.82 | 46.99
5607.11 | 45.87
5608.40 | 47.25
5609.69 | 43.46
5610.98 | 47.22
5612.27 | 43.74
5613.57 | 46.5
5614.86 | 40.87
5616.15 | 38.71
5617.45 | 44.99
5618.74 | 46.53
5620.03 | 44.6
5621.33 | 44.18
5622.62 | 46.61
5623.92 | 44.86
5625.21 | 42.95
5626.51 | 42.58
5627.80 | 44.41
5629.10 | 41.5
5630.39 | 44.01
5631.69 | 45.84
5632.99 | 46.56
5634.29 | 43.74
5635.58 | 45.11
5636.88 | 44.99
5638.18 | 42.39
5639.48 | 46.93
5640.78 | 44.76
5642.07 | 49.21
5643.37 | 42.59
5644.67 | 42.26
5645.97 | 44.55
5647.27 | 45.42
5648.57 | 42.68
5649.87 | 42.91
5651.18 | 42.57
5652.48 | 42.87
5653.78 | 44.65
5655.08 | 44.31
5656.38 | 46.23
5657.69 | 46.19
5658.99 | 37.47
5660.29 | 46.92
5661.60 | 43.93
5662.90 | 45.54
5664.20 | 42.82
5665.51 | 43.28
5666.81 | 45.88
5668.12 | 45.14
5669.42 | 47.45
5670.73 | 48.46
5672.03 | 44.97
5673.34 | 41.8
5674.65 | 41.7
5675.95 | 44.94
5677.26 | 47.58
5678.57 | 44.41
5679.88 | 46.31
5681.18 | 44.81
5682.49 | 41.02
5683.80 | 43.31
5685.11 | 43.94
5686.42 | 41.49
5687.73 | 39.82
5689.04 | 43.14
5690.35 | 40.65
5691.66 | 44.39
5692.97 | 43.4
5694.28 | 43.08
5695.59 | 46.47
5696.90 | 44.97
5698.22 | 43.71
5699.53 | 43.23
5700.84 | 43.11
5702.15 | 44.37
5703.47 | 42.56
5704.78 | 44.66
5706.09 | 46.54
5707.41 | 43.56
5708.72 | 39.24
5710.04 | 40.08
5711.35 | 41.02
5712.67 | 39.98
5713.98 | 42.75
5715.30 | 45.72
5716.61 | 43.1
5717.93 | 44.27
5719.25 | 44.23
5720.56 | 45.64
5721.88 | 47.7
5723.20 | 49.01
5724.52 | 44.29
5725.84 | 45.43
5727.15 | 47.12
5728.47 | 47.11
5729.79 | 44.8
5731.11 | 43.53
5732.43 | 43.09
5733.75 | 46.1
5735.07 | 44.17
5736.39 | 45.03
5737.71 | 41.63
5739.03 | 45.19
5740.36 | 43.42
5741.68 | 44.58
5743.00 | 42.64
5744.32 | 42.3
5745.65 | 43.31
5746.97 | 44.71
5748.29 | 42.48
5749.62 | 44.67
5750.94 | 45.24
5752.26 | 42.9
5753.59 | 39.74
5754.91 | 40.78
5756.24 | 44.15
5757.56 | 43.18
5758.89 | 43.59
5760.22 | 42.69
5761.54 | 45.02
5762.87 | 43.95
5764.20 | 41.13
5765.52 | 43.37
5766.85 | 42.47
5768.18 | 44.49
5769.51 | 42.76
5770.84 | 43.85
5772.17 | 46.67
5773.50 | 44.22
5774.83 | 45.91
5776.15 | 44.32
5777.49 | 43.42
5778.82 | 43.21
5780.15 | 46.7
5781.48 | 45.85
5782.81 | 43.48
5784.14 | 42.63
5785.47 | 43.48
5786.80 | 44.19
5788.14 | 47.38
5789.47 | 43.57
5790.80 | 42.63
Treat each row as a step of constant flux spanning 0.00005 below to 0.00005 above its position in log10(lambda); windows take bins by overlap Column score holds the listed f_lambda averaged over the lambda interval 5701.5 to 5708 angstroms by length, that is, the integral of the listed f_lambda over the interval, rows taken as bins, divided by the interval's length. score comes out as 44.3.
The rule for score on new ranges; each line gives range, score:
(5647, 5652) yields 43.2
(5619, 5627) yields 44.4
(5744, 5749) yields 43.2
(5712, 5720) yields 43.4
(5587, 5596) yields 40.7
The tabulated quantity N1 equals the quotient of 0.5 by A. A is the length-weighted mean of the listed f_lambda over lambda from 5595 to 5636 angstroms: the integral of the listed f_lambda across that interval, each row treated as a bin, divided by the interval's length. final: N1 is 0.0113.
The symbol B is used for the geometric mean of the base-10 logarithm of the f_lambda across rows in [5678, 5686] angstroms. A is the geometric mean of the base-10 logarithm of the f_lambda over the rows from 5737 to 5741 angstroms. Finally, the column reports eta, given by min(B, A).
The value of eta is 1.637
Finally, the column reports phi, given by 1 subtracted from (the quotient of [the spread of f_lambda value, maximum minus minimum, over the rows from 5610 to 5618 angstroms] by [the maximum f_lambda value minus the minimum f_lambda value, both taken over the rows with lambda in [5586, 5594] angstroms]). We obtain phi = 0.4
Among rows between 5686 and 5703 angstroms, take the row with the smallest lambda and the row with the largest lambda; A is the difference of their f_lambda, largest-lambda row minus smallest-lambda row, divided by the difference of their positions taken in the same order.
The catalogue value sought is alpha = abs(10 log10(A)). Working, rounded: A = 0.183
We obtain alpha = 7.4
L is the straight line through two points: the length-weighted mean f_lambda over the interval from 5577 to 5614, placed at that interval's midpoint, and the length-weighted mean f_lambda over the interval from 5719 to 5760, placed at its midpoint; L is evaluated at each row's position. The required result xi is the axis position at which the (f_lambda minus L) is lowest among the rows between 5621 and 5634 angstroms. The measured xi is 5629.10 angstroms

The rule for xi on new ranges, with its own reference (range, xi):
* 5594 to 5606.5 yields 5594.21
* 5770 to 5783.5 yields 5778.82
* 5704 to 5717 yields 5708.72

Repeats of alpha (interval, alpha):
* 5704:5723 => 7.5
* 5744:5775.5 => 9.3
